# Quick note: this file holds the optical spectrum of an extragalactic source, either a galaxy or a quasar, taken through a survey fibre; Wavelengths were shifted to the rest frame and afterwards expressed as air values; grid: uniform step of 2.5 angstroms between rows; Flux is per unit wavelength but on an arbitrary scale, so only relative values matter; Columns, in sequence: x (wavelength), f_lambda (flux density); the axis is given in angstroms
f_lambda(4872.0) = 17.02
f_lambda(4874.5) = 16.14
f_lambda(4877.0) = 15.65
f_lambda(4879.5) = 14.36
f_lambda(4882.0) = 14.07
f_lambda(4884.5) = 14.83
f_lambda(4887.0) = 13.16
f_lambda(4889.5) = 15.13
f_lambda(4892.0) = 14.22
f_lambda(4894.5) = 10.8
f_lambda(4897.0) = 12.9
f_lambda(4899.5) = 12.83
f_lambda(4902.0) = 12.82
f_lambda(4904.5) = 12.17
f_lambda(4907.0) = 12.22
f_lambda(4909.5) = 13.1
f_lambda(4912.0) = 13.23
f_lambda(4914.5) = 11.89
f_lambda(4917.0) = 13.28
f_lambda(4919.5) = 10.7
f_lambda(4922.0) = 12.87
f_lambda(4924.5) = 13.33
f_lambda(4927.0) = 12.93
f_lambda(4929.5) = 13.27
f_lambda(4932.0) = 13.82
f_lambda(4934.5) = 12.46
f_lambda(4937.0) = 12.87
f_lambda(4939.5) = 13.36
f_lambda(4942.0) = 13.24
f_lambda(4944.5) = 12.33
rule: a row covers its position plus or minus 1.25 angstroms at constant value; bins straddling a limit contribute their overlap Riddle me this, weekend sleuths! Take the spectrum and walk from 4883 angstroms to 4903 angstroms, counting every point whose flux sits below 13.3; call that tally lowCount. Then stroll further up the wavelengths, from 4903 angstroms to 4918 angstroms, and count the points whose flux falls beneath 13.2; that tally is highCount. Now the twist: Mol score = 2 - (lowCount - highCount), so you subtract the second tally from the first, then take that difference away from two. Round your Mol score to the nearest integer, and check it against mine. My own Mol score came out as 1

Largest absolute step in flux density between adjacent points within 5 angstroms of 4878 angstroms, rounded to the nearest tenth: 1.3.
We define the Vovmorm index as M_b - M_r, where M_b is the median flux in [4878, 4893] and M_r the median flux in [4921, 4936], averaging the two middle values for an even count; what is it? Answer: 1.2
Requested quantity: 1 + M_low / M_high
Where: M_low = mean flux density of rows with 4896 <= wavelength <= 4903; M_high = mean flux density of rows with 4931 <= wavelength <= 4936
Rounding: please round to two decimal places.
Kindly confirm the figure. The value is 1.98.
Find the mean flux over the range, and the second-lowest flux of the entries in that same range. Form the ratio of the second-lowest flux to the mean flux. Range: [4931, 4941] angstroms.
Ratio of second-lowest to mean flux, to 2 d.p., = 0.98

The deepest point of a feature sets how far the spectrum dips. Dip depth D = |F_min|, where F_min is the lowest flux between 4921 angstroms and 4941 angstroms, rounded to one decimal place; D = 12.5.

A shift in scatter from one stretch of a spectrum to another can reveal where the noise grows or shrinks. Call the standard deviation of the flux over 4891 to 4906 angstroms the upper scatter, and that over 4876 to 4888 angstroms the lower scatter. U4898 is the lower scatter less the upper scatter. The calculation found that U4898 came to -0.20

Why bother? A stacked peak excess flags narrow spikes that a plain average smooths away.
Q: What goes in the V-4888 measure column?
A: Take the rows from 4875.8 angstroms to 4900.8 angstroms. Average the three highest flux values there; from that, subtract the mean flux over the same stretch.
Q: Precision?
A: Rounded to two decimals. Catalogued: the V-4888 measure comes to 1.41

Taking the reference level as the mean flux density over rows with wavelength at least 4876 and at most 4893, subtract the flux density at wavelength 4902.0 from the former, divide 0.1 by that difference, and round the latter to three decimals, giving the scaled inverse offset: 0.060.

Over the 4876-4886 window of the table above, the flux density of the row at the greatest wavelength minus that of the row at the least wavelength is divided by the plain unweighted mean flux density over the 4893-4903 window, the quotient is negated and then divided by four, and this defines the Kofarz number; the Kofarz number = 0.017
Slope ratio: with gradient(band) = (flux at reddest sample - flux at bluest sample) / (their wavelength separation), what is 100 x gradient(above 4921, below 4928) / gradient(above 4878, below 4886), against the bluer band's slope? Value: 13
